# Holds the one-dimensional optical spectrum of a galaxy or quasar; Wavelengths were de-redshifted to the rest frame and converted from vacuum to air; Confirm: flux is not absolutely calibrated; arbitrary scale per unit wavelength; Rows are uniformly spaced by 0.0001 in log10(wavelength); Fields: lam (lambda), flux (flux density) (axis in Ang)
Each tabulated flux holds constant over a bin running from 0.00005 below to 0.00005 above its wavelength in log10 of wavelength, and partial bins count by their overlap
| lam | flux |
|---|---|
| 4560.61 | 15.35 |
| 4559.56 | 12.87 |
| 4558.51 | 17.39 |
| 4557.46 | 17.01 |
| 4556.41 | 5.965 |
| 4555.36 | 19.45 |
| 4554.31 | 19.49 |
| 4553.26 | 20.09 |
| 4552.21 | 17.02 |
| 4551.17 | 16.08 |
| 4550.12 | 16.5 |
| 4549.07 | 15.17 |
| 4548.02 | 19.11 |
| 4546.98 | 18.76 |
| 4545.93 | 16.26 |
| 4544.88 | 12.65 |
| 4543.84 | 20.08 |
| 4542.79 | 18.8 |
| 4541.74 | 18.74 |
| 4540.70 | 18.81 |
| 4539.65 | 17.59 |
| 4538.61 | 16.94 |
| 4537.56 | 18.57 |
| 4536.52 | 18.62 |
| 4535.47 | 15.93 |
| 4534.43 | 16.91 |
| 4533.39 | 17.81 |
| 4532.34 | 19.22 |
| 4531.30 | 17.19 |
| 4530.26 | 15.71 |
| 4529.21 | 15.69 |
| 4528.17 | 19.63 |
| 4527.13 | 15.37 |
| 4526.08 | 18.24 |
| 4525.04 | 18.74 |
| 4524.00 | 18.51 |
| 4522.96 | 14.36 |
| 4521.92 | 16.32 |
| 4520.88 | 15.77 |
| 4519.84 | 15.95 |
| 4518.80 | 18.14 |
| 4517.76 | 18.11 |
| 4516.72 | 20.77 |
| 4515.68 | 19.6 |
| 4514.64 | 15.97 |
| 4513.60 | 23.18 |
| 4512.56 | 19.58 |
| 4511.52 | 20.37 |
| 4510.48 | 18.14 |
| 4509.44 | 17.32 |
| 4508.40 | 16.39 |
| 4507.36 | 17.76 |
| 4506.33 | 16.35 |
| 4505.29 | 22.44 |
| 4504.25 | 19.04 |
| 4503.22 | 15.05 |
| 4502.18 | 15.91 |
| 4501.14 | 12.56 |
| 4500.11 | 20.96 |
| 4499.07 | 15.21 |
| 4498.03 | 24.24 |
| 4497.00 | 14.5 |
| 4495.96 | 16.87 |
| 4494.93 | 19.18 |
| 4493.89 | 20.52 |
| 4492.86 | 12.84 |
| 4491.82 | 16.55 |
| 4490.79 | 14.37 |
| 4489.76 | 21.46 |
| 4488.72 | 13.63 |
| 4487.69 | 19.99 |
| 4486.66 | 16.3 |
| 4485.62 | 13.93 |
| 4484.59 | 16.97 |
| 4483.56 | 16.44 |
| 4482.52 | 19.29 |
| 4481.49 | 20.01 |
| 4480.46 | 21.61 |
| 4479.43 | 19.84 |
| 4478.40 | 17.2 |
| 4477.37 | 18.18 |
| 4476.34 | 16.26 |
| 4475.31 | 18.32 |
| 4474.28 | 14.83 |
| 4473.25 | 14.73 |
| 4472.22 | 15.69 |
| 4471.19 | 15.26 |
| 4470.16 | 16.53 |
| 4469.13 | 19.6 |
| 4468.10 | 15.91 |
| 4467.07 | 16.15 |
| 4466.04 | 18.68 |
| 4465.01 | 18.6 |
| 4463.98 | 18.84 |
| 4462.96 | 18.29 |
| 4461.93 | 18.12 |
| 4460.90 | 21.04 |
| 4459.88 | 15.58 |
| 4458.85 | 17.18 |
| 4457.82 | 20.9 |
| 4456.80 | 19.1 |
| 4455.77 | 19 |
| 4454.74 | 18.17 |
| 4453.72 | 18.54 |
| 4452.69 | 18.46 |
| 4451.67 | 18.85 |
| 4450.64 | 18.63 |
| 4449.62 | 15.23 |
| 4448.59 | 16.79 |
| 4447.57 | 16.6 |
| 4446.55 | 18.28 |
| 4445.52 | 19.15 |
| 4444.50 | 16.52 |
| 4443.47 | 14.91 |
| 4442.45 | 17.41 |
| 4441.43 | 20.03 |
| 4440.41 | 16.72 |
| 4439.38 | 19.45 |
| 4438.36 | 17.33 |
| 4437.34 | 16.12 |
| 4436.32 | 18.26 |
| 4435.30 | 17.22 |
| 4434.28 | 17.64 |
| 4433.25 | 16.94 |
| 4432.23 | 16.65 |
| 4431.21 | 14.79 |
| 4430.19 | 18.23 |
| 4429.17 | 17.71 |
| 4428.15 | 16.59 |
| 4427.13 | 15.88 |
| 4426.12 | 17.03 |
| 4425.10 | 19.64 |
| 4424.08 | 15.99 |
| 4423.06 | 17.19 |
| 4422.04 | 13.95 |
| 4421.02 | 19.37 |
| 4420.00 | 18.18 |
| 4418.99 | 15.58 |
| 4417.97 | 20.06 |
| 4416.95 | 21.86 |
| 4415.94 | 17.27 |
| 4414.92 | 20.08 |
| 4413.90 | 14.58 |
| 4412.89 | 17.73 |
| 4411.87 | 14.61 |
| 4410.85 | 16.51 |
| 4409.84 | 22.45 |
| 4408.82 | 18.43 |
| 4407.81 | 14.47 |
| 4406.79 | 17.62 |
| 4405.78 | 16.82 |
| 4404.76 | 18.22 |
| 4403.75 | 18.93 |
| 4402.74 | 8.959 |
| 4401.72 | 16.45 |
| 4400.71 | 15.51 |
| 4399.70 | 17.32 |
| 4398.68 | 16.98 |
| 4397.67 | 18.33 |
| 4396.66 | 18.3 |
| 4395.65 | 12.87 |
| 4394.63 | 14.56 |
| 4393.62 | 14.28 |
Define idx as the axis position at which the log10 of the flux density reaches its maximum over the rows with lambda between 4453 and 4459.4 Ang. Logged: 4457.82 Ang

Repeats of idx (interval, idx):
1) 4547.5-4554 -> 4553.26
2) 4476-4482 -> 4480.46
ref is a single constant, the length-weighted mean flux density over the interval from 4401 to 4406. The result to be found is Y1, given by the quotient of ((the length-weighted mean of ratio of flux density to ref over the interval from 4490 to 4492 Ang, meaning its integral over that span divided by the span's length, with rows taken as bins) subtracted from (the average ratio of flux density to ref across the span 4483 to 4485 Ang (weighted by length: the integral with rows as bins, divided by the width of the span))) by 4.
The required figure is 0.01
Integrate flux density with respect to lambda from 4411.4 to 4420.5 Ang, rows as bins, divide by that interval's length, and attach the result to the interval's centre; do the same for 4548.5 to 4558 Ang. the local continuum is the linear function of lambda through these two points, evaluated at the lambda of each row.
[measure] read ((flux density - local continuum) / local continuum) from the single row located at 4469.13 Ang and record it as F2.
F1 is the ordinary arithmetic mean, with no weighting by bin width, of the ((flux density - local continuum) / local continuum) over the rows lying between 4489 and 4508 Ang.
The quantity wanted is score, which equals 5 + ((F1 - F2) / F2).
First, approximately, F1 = 0.04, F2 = 0.14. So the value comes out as 4.28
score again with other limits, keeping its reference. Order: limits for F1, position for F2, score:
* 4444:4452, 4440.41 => 3.93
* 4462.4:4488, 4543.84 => 4.09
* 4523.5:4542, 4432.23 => 2.74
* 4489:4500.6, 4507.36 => 4.98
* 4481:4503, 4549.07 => 3.80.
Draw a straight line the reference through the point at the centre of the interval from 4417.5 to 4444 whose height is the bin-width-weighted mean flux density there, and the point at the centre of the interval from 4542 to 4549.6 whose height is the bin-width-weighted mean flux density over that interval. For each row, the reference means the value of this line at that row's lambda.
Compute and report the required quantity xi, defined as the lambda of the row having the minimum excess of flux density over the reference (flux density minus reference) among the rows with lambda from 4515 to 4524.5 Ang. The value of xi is 4522.96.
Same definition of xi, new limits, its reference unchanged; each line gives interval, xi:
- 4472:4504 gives 4501.14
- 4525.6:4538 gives 4527.13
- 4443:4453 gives 4443.47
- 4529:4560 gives 4556.41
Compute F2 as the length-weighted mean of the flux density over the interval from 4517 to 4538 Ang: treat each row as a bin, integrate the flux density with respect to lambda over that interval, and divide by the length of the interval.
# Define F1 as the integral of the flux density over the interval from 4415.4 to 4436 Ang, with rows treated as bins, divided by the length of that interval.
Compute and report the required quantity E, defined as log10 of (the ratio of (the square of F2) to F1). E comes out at 1.23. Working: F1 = 17.4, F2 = 17.3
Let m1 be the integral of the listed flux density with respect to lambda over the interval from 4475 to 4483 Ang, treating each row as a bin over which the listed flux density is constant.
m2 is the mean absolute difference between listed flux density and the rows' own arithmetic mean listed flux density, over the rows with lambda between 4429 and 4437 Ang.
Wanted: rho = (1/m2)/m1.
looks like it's 0.0084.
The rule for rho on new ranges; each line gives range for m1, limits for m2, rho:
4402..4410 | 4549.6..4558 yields 0.0028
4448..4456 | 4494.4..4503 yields 0.0023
